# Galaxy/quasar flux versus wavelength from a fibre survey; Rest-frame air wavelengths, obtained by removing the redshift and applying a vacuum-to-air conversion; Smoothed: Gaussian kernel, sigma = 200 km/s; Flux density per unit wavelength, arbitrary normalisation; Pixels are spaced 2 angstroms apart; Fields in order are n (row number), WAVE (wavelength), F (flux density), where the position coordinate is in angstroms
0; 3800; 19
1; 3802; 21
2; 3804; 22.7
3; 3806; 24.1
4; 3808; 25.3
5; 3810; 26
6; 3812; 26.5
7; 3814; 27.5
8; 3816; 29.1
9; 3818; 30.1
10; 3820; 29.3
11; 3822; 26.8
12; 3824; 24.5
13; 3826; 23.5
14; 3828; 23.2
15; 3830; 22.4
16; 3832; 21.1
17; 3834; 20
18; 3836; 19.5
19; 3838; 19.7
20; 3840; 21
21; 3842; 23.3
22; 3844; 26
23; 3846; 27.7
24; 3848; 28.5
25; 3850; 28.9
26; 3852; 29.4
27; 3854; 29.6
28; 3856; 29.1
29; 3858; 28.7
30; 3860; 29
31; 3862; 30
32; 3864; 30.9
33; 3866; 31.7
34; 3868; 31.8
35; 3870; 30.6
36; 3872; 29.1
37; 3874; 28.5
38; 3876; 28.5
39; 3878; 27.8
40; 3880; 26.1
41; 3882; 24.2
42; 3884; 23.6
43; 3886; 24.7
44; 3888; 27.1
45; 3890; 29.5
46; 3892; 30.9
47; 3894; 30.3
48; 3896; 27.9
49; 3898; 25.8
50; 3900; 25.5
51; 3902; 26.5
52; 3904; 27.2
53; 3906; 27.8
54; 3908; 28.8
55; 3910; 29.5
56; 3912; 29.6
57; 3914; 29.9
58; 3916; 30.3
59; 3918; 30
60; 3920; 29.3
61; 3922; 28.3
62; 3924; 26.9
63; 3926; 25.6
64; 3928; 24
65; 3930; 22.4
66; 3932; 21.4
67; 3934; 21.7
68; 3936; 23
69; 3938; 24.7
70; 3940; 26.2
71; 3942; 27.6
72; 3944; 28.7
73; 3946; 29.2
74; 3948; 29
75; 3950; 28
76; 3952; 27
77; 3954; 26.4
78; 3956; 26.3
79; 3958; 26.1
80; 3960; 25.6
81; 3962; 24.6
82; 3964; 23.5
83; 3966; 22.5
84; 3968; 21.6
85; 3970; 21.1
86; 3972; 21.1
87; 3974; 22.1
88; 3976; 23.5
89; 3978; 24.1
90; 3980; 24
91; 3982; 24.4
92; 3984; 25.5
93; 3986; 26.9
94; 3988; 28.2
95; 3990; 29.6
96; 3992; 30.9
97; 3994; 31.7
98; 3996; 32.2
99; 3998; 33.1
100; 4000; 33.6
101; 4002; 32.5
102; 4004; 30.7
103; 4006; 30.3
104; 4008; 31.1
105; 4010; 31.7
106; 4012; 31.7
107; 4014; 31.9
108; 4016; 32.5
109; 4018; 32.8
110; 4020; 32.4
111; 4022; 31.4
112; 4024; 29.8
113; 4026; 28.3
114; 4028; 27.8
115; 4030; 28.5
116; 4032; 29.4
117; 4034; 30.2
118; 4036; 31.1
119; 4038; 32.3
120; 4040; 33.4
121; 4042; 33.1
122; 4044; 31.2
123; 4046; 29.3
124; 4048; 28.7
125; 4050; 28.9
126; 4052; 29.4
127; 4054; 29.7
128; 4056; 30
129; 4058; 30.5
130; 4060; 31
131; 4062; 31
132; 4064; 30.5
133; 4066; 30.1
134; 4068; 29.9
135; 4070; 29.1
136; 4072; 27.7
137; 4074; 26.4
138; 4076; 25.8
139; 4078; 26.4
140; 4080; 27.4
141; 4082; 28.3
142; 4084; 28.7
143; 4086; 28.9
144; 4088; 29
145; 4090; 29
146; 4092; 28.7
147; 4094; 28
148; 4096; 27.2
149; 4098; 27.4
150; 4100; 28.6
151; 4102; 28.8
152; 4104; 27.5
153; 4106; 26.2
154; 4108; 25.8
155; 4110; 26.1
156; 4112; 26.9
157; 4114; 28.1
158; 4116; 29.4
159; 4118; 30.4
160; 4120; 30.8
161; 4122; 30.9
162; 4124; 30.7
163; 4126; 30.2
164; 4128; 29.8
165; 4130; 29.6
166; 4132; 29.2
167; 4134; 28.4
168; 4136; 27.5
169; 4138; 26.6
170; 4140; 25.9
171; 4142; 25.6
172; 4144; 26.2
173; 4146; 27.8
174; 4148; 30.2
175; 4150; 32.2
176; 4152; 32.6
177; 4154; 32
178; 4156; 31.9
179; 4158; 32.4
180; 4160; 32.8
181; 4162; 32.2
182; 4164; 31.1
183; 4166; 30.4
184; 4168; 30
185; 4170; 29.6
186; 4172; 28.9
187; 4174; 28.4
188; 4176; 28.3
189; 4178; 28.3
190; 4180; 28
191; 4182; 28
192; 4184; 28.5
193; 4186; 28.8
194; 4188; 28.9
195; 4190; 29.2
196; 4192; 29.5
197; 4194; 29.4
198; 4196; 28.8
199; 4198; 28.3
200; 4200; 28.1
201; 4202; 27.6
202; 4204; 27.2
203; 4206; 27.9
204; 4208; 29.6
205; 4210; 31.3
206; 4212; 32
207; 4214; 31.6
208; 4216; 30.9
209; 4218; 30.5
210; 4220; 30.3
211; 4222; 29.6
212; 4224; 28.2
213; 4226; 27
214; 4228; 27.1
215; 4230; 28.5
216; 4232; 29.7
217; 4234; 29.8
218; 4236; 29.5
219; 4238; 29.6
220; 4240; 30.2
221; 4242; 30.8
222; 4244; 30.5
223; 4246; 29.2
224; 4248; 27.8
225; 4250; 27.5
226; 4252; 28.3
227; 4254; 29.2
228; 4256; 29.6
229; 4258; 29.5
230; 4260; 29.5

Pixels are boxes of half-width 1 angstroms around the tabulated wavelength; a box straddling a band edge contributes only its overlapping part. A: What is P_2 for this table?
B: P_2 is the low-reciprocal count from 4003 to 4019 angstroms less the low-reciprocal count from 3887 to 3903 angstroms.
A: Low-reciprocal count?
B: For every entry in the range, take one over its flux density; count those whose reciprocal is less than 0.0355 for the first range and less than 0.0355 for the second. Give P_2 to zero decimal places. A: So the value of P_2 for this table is 5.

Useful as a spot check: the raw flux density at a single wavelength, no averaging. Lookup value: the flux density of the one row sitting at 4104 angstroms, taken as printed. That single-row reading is 27.5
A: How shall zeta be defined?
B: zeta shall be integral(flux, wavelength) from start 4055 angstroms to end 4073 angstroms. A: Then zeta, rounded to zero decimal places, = 540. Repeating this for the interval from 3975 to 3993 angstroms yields 474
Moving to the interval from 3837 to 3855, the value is 468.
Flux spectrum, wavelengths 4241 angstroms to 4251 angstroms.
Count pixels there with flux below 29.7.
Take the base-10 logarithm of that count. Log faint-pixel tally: 0.48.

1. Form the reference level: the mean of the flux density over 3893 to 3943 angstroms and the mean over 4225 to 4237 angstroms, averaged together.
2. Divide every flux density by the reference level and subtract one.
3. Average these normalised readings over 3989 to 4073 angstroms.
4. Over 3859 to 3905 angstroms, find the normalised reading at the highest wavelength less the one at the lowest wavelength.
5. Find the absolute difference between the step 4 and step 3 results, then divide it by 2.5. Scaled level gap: 0.070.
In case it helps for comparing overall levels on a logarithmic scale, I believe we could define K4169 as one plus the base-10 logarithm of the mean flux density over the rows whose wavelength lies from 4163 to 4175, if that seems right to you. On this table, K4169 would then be 2.47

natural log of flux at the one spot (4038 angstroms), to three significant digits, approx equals 3.48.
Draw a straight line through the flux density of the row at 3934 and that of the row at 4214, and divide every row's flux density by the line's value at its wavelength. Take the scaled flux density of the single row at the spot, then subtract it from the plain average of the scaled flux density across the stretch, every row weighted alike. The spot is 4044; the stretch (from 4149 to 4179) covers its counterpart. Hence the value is -0.19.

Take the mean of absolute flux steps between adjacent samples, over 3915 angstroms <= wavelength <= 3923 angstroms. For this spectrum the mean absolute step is 0.67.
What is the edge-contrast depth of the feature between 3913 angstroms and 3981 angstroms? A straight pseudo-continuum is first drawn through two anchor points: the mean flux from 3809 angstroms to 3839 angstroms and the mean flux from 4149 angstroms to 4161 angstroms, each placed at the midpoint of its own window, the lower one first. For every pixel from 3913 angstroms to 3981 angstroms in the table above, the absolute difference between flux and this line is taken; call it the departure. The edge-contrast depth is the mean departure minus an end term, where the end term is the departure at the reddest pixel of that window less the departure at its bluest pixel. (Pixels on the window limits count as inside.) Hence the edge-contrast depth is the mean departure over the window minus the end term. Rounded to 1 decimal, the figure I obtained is 2.1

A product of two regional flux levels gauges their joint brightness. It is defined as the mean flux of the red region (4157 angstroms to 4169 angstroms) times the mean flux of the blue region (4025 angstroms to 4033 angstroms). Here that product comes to 897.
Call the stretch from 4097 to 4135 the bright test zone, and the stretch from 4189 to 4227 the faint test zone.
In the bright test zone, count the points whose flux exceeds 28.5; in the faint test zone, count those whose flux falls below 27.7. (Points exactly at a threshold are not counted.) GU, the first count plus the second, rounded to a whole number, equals 14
